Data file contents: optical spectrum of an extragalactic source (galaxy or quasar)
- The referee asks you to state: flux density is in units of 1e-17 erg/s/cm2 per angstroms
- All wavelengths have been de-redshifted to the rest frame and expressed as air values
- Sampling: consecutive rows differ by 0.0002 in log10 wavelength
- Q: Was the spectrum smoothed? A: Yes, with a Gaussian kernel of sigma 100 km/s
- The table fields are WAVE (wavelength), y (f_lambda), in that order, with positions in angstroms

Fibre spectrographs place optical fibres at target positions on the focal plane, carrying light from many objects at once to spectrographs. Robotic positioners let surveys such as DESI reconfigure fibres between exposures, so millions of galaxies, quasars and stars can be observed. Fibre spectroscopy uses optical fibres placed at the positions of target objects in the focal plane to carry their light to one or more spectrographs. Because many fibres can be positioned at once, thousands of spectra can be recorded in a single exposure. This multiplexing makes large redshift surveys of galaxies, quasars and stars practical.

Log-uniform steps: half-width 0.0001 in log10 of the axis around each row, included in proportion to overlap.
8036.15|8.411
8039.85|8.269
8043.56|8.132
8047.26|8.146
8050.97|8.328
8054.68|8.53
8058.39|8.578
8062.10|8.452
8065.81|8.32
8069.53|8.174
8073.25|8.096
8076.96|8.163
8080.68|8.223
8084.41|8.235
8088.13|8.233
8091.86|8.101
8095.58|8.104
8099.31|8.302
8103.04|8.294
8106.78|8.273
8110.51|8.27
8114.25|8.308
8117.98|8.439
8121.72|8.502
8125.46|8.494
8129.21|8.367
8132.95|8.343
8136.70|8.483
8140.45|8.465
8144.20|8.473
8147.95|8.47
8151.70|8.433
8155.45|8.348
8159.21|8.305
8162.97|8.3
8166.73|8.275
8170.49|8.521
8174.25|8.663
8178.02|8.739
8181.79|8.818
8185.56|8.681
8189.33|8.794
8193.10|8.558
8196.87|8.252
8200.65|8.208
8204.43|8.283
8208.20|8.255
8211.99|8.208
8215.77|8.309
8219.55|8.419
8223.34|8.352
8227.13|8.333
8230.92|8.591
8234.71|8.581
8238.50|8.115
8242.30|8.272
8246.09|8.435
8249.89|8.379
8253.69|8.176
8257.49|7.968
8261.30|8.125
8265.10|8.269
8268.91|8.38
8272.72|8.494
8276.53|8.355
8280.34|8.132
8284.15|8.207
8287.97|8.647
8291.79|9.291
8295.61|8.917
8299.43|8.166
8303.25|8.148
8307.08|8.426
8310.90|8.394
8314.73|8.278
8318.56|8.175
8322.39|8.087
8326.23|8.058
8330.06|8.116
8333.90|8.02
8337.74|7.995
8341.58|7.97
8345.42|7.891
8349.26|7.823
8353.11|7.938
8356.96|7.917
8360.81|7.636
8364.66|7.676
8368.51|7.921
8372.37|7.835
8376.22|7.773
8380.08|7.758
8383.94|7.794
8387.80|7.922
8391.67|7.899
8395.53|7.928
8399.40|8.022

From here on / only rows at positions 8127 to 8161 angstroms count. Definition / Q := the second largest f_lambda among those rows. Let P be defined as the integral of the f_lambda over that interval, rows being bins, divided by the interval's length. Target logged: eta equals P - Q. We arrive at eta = -0.06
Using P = 8.41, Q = 8.473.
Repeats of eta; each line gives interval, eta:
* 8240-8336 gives -0.60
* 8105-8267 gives -0.40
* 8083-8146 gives -0.16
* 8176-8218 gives -0.33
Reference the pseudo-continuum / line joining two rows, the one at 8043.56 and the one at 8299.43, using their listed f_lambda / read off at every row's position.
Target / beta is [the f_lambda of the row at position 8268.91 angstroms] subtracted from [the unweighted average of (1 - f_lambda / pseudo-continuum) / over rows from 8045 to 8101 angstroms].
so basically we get -8.40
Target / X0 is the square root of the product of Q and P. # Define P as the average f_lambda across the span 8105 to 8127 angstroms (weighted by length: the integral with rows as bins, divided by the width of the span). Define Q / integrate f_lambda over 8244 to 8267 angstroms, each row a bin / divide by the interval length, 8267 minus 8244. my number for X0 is 8.30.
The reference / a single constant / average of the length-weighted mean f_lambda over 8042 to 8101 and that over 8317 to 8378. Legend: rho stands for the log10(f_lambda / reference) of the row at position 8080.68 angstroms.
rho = 0.007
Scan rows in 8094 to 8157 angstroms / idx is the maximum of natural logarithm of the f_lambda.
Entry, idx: 2.14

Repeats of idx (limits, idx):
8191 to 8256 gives 2.15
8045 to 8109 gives 2.15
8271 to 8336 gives 2.23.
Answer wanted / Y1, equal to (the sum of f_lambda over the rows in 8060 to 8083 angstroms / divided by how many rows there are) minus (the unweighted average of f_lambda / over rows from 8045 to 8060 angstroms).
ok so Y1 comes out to -0.2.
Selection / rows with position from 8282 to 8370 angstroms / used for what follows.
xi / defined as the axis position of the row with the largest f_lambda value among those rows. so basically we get 8291.79 angstroms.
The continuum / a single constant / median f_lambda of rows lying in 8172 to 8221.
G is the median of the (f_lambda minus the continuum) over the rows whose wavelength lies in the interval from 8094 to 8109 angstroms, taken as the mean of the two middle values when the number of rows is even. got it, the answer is -0.14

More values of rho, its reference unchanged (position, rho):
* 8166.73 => 0.010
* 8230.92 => 0.026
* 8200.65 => 0.006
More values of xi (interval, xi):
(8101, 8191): 8181.79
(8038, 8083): 8058.39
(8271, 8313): 8291.79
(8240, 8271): 8246.09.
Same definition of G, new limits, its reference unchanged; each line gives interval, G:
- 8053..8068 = 0.07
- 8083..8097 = -0.25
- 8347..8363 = -0.55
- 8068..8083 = -0.25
